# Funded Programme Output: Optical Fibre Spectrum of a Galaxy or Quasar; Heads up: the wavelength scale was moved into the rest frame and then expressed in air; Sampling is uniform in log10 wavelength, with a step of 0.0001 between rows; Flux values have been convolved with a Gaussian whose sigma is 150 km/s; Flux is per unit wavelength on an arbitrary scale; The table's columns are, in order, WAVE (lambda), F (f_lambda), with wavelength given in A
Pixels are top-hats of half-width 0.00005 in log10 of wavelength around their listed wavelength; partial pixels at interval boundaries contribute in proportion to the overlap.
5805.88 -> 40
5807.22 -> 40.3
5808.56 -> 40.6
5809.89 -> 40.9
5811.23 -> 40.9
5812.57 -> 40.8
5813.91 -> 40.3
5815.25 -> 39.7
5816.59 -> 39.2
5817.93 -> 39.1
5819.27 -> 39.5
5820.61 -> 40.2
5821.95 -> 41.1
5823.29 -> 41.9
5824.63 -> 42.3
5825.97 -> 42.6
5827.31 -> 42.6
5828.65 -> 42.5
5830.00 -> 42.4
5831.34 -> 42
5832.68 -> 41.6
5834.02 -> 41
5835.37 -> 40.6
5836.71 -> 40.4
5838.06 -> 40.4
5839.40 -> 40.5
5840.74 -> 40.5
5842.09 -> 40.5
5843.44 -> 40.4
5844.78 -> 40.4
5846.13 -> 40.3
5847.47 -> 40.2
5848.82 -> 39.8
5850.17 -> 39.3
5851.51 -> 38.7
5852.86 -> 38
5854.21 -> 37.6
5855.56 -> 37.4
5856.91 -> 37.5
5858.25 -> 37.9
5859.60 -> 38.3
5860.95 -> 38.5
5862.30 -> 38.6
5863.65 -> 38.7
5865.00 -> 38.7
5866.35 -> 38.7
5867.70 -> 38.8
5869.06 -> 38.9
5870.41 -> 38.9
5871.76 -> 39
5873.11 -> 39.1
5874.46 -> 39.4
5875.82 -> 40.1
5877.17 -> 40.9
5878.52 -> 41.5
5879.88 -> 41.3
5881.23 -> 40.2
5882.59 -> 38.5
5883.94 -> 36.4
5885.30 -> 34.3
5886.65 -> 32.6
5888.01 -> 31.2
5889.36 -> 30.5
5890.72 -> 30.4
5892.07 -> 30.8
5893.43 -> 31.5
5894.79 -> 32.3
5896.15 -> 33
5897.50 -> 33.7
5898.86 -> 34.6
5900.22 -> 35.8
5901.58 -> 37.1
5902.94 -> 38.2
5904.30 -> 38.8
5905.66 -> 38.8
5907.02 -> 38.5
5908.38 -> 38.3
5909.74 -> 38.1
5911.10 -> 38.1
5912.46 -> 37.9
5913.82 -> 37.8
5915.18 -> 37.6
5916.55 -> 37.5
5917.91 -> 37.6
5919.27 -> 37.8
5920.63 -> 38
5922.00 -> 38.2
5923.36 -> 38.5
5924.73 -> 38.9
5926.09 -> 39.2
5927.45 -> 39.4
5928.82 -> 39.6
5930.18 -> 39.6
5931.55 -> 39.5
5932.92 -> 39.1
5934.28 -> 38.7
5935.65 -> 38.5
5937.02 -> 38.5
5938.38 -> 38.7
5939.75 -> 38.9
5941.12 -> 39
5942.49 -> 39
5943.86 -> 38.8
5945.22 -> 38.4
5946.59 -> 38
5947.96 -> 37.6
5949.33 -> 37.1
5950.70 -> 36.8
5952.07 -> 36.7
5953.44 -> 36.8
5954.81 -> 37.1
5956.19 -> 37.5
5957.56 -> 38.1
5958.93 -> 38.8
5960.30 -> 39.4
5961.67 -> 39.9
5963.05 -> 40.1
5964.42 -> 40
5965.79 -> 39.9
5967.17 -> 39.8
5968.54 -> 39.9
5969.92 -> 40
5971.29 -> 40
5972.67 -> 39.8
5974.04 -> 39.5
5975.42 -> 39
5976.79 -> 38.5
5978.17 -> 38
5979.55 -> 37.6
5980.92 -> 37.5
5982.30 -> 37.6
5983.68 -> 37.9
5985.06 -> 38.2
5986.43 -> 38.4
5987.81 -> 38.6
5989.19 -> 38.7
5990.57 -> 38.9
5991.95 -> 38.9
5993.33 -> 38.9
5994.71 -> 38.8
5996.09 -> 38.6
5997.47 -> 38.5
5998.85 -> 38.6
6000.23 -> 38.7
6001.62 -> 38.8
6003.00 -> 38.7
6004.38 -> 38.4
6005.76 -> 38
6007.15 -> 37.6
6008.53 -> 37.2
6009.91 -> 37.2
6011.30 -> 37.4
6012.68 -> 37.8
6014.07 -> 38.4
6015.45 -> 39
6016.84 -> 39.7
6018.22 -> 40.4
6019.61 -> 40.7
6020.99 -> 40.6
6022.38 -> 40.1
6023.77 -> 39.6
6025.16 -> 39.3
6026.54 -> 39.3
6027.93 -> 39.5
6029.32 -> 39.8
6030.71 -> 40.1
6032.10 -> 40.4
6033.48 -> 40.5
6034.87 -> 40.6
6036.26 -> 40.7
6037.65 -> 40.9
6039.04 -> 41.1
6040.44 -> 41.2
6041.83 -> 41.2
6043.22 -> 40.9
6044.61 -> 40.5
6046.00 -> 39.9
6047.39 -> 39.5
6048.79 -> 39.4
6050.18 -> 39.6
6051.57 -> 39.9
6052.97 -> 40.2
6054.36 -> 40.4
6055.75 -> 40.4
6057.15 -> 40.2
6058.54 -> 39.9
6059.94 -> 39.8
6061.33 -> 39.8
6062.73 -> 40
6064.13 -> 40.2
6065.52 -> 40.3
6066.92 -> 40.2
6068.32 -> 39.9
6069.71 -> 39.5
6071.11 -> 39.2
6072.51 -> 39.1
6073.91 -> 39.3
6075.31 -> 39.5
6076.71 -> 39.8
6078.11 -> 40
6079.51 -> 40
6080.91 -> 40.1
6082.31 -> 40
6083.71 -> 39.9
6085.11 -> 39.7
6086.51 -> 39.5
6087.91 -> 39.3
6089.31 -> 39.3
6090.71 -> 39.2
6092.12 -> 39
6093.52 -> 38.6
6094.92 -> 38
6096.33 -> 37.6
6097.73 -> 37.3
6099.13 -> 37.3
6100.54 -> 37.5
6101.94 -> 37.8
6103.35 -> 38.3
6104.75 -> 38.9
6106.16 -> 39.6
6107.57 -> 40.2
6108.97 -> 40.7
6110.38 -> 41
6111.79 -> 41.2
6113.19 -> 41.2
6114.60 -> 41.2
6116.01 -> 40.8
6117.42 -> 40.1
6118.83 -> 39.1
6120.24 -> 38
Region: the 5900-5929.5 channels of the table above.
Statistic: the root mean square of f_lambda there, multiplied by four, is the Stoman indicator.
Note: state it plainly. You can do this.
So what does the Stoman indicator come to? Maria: 153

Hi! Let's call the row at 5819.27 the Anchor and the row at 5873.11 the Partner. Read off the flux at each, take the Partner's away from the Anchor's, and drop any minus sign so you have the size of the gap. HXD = 0.40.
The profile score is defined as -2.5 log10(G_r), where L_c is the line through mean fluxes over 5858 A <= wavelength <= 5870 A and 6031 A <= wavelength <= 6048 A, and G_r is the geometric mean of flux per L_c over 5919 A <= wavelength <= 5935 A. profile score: 0.012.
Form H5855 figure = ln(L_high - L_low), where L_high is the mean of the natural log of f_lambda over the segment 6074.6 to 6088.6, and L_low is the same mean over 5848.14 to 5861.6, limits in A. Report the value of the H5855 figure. -3.3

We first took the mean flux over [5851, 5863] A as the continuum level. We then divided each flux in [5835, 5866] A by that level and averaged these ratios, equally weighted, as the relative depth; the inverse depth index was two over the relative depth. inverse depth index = 1.94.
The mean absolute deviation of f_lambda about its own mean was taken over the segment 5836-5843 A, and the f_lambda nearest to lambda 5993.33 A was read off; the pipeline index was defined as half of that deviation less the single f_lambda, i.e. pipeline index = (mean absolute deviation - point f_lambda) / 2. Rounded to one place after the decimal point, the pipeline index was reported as -19.4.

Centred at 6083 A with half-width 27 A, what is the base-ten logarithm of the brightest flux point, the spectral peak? 1.61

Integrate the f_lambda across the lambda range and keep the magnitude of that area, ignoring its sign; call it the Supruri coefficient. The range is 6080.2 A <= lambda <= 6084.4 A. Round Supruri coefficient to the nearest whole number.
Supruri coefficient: 168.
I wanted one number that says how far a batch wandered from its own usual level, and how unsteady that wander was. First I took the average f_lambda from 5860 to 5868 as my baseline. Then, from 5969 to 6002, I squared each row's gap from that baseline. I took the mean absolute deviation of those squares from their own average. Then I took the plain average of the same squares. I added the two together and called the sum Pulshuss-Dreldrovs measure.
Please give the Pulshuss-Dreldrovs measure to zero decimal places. 1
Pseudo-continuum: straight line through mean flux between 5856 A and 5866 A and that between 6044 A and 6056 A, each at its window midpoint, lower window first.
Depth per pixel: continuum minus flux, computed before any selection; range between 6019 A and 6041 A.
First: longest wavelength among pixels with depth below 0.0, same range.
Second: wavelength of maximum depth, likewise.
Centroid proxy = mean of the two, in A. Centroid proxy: 6033.5 A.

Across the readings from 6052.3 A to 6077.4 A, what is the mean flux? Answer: 39.9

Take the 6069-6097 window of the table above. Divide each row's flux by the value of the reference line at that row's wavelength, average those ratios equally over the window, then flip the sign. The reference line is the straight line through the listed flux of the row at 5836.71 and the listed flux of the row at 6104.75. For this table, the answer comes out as -1.01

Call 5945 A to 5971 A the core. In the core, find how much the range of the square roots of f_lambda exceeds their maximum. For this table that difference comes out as -6.06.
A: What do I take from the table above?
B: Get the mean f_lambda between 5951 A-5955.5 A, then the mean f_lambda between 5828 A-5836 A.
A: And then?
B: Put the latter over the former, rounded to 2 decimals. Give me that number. 1.13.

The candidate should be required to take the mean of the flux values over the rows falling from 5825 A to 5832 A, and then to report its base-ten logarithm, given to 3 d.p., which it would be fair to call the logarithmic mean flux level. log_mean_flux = 1.628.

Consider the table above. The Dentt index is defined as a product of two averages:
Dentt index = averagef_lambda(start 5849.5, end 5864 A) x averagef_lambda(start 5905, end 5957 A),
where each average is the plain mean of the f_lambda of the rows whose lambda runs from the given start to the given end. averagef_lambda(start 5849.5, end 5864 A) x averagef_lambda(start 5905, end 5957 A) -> 1463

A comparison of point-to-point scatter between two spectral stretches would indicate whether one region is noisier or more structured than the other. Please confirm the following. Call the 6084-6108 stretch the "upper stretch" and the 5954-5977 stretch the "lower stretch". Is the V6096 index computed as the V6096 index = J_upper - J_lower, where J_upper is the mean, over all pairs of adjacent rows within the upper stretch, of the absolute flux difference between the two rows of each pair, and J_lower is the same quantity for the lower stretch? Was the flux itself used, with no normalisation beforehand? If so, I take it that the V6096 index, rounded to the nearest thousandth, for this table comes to 0.019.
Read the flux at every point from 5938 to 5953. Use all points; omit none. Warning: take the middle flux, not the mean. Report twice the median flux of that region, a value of 76.8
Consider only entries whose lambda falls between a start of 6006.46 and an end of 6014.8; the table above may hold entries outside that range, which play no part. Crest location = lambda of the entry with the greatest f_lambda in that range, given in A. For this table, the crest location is 6014.07 A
